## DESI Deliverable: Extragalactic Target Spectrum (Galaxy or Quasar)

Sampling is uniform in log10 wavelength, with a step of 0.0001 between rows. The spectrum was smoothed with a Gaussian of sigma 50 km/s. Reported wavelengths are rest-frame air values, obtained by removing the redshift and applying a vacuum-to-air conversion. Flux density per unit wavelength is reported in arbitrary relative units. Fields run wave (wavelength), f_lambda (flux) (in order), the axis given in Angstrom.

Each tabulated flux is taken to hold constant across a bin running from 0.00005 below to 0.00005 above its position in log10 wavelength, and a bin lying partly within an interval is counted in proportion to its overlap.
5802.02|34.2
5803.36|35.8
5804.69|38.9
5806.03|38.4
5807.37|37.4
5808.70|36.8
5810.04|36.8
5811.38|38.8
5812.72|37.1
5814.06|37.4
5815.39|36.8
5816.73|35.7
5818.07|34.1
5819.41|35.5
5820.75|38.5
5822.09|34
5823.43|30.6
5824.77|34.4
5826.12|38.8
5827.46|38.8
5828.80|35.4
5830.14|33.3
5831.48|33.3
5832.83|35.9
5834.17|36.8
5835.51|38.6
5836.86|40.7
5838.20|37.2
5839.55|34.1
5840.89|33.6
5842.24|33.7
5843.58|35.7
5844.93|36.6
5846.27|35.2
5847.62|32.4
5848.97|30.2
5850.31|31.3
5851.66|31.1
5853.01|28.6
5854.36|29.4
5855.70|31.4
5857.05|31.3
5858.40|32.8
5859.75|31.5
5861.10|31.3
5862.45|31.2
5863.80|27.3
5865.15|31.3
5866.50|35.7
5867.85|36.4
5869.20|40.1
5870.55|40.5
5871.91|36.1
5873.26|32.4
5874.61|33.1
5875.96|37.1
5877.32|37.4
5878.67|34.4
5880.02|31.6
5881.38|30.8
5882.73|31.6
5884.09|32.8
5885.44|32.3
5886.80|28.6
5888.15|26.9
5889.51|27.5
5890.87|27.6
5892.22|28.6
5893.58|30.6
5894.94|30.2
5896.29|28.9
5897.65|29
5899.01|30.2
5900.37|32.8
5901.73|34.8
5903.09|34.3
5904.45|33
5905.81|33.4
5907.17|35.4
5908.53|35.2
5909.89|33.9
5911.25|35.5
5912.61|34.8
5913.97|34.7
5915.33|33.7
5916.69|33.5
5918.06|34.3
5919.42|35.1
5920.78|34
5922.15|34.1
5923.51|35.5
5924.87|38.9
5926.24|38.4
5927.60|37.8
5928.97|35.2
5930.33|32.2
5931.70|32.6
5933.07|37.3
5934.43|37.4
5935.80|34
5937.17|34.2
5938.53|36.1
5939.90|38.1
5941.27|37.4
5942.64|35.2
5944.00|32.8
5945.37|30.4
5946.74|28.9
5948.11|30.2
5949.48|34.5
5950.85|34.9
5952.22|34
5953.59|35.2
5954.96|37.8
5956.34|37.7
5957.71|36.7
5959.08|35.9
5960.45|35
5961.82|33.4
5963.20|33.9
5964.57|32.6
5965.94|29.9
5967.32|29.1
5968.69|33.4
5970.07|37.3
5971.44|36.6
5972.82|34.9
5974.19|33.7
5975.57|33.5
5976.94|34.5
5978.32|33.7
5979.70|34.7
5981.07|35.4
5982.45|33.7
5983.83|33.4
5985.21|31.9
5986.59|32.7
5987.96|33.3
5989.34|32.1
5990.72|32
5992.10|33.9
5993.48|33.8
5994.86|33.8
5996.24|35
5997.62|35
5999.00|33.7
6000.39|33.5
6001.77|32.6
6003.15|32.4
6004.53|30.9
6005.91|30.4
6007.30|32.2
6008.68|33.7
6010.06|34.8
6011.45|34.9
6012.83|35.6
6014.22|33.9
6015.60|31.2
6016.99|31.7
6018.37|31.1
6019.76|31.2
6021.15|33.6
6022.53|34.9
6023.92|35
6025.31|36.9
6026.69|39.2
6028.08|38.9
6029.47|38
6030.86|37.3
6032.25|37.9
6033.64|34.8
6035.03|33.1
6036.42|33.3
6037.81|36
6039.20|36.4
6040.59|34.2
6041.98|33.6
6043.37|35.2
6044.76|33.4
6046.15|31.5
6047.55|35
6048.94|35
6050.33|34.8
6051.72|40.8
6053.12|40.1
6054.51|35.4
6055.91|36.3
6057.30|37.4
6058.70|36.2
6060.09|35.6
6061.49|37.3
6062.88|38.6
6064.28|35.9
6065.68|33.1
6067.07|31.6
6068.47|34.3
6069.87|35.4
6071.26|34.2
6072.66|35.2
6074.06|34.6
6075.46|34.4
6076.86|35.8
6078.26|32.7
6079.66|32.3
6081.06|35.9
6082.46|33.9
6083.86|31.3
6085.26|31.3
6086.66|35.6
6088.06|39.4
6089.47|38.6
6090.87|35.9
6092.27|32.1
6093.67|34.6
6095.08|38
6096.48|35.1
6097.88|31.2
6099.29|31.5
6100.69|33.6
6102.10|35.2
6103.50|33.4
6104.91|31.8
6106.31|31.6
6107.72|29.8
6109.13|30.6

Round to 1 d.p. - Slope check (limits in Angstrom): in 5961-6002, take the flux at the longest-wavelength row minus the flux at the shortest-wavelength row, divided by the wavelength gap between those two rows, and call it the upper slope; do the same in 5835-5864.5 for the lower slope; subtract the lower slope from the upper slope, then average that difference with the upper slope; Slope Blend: 0.2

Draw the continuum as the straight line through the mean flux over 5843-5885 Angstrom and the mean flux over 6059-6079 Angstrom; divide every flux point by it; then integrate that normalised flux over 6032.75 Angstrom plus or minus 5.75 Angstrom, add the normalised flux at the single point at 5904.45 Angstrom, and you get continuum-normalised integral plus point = 13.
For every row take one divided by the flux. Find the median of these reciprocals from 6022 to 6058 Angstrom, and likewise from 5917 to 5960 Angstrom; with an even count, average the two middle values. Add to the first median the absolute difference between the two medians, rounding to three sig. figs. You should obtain 0.0284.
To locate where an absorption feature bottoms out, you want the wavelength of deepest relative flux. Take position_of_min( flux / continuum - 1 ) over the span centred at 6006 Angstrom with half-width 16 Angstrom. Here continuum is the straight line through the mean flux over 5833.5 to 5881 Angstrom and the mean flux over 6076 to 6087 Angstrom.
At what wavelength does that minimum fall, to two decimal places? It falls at 6005.91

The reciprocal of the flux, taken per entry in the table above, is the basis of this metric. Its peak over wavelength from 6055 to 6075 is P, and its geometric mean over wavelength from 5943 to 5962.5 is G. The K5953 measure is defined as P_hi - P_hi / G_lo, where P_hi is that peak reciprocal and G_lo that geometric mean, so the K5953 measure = -1.04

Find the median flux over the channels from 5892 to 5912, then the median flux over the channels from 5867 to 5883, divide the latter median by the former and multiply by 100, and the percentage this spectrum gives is 106.8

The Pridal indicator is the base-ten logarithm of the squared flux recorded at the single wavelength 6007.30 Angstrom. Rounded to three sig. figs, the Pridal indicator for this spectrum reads 3.02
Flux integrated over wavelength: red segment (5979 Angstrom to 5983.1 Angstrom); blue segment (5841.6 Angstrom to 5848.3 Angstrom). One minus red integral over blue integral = 0.4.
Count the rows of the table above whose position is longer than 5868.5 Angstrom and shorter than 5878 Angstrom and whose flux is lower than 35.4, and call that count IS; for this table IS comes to 2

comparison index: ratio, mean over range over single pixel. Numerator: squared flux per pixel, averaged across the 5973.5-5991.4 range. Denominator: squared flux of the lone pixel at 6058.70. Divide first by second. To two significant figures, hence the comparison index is 0.85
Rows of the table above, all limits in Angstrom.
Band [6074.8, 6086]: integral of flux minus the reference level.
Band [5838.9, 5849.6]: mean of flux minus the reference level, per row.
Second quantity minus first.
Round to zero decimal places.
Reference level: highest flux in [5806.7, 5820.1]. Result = 55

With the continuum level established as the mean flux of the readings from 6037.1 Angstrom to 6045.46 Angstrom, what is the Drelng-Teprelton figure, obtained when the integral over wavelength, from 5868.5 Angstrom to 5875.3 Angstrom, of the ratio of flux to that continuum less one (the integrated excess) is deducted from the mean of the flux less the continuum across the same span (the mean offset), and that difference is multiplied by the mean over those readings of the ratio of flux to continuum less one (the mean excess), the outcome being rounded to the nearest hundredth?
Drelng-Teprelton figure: 0.06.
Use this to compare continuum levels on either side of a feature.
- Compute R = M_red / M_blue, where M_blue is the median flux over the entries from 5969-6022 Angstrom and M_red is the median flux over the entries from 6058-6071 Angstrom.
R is 1.06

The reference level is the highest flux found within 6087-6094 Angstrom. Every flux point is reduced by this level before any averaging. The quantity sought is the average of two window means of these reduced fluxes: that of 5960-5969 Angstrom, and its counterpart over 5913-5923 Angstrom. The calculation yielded -6.1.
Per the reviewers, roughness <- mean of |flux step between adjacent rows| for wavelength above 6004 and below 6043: 1.21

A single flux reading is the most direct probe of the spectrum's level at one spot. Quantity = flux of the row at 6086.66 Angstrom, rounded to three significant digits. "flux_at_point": 35.6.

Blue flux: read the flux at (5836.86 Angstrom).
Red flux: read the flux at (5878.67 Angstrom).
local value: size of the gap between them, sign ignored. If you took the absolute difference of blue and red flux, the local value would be 6.3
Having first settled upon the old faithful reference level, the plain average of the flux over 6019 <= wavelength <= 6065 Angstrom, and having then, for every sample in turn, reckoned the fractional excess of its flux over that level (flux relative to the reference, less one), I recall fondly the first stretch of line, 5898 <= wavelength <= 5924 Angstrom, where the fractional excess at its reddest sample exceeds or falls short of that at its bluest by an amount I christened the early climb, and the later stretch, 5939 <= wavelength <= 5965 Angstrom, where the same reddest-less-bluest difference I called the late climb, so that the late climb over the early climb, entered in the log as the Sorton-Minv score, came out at -1.0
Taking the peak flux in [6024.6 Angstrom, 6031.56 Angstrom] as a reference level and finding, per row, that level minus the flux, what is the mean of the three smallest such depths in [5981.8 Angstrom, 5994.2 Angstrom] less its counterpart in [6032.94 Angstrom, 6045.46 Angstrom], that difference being 2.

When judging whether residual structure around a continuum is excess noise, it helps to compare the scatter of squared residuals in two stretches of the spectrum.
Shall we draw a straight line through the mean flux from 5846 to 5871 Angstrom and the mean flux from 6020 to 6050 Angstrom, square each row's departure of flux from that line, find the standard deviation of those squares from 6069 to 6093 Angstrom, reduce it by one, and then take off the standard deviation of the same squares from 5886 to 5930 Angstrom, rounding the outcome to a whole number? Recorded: -4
